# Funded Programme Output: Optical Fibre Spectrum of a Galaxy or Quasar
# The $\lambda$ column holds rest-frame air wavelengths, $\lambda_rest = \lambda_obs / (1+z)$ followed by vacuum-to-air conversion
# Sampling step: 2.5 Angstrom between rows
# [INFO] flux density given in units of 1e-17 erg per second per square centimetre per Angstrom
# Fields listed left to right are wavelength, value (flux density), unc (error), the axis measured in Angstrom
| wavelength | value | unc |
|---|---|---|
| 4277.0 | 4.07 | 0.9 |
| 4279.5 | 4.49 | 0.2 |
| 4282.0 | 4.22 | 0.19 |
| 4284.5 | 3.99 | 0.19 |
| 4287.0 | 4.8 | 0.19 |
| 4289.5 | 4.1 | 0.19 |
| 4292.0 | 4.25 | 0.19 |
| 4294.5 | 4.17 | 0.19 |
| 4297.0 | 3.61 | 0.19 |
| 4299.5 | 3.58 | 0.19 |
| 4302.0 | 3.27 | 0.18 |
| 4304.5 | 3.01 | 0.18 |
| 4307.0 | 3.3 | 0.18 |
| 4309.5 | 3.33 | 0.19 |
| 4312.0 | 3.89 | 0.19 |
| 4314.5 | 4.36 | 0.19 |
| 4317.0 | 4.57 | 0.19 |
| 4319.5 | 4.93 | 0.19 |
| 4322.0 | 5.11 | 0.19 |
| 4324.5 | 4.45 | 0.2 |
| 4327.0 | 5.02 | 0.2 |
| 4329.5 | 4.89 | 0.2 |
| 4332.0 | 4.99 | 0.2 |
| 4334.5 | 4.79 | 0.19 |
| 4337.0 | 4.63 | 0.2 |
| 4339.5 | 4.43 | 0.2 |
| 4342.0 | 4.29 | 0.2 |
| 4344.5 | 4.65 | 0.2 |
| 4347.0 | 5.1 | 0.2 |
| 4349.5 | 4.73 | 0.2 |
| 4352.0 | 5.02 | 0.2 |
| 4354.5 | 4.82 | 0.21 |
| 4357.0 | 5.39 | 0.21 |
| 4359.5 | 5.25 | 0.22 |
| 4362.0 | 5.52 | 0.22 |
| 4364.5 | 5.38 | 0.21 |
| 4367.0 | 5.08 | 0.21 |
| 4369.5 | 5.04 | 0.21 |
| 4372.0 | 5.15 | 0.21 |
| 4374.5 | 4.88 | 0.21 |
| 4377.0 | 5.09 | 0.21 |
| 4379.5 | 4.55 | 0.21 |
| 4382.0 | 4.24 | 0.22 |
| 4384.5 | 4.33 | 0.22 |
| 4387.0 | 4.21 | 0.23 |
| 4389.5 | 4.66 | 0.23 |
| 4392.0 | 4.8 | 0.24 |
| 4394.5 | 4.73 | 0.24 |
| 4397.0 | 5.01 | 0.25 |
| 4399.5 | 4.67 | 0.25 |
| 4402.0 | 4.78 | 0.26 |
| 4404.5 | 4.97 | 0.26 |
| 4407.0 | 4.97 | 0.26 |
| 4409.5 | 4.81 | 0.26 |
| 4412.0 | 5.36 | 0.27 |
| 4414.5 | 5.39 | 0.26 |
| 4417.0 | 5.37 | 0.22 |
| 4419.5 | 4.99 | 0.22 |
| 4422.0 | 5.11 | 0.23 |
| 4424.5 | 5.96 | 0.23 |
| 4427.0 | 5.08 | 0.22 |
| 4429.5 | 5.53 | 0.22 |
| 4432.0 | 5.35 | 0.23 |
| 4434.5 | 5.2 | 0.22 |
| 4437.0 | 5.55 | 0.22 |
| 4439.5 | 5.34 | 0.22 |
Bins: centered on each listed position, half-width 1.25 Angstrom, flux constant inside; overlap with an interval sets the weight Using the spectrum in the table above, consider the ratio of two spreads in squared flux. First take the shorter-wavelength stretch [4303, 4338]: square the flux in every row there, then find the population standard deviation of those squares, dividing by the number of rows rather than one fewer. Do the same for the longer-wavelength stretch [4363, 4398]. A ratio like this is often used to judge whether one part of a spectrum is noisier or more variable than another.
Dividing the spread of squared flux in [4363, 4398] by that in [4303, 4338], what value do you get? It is 0.59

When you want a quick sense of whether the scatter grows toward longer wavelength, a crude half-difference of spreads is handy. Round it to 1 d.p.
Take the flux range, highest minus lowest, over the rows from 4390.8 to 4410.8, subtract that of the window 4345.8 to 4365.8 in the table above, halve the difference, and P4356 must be -0.2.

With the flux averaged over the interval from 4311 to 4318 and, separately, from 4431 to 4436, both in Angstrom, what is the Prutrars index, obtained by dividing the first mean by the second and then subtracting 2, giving -1.19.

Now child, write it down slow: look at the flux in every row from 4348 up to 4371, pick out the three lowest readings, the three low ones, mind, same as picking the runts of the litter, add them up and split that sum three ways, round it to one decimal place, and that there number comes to 4.9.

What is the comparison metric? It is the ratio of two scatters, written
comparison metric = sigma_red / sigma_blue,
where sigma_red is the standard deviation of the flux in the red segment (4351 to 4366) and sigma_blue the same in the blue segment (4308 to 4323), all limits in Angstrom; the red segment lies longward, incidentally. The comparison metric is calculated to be 0.4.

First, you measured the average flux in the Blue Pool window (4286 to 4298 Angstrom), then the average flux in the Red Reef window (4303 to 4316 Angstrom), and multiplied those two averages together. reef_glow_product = 15.0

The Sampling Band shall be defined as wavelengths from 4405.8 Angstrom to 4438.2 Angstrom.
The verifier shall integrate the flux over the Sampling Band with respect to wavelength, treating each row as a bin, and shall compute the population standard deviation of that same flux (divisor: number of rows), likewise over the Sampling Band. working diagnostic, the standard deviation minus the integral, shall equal -171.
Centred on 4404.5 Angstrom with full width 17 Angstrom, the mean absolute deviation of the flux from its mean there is 0.16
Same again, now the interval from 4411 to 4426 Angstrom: 0.21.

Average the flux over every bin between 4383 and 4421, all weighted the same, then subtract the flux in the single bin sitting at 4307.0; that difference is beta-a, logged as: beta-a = 1.6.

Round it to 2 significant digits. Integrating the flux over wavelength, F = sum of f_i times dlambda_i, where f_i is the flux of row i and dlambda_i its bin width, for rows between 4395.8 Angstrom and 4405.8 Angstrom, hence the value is 49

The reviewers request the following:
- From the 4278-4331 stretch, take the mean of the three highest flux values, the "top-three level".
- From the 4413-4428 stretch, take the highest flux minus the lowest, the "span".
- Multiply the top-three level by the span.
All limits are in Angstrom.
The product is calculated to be 4.9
